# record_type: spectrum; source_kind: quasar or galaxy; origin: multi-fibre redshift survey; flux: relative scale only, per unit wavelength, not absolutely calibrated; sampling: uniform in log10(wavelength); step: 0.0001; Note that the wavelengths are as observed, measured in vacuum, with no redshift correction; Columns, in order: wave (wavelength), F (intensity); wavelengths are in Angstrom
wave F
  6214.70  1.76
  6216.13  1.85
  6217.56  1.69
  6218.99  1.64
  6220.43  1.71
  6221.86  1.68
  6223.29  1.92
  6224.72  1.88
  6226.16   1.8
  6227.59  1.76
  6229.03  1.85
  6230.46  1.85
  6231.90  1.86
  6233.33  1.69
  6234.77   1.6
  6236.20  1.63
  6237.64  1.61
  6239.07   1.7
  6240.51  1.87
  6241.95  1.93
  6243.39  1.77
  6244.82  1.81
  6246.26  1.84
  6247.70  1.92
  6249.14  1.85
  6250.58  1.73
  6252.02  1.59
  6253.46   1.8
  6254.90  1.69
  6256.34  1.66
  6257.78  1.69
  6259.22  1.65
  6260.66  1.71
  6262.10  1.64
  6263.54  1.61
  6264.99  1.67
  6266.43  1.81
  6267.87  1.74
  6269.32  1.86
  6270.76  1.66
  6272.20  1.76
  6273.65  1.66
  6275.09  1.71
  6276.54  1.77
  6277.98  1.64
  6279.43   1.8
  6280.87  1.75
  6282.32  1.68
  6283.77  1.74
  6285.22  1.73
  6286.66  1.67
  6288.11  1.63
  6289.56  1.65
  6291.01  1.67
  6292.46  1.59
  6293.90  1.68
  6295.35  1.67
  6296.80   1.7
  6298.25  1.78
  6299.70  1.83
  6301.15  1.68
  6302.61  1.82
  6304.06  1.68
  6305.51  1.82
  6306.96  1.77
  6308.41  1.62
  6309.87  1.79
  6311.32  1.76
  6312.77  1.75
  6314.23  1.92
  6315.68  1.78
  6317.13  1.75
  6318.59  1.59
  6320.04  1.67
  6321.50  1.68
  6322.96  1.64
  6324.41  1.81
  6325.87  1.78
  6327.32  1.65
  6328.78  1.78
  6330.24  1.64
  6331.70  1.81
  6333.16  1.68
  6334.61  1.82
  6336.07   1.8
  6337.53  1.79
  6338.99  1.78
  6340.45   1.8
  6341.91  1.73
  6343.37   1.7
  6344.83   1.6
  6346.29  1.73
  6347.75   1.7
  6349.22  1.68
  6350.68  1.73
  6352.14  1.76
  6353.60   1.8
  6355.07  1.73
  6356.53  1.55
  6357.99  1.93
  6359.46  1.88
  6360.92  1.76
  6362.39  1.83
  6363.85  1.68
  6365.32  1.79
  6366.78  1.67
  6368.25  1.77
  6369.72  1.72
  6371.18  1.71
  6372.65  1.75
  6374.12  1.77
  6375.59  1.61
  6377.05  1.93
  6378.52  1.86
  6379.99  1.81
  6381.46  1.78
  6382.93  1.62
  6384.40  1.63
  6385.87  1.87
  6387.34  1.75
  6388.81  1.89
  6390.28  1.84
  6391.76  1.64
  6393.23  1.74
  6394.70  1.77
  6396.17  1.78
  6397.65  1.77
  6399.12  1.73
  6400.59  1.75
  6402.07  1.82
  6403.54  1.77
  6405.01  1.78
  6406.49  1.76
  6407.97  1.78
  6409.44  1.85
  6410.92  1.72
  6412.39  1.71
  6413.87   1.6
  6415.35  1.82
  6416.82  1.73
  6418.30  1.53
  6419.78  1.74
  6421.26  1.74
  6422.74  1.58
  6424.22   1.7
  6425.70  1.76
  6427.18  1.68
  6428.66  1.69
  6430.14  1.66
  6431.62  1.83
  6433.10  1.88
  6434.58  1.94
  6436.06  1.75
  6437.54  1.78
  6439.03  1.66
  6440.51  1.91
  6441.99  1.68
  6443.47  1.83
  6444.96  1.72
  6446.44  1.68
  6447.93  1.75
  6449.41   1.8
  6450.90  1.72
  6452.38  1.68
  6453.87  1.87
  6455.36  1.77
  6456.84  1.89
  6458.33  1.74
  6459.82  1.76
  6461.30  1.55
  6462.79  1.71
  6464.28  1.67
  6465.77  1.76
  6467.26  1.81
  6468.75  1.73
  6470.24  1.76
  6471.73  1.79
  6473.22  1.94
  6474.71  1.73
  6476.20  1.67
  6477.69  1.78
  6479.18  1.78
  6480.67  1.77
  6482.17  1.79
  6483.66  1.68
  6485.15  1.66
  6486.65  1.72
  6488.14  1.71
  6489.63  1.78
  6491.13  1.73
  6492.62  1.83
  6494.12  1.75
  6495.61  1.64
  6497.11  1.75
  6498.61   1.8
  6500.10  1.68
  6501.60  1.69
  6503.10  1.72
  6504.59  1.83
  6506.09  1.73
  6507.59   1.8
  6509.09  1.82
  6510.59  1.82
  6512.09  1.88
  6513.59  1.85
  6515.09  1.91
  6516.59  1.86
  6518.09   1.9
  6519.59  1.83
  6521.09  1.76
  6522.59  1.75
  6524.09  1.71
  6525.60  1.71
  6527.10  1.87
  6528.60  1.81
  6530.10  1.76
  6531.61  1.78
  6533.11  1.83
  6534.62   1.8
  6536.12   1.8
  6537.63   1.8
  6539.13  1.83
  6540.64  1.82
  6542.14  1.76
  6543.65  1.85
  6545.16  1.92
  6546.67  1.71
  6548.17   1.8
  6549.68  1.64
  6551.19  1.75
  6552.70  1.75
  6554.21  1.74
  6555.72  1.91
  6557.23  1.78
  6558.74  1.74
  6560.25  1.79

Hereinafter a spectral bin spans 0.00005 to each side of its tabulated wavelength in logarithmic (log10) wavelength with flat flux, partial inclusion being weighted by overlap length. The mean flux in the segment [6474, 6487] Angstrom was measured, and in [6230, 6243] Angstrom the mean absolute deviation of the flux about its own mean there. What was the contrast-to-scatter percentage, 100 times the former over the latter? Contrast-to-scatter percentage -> 1514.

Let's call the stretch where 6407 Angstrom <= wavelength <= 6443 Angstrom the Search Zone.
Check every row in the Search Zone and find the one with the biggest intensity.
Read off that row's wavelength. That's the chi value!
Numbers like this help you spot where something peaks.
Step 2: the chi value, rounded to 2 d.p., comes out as 6434.58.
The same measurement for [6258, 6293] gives 6269.32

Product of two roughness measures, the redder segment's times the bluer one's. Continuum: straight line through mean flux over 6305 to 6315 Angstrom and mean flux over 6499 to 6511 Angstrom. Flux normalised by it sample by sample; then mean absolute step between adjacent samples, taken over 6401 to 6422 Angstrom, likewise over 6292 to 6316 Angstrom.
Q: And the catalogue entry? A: 0.0027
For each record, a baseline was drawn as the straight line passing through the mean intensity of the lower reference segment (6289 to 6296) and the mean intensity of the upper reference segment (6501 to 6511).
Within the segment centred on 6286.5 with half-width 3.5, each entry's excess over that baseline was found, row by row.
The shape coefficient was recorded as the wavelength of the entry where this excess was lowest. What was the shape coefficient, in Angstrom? 6288.11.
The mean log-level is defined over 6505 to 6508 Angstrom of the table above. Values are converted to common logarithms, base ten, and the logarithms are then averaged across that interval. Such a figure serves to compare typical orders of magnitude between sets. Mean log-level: 0.247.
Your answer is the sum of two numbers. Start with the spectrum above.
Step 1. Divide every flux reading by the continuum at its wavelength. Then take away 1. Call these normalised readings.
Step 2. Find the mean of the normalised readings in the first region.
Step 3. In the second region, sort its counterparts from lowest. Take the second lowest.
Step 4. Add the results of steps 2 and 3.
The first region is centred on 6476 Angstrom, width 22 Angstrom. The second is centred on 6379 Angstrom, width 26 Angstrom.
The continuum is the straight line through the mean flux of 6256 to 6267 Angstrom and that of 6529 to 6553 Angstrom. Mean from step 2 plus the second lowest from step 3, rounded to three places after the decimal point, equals -0.064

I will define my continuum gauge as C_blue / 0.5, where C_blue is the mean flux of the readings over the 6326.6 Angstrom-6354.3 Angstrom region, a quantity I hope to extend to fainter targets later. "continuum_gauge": 3.47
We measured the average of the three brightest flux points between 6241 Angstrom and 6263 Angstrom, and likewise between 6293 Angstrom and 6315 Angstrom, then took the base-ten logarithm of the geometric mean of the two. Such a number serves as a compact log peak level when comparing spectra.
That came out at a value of 0.274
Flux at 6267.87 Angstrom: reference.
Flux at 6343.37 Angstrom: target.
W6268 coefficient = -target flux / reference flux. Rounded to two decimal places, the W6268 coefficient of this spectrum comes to -0.98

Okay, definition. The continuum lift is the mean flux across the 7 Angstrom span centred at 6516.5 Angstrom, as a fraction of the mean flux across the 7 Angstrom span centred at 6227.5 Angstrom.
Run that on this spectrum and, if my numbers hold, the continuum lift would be 1.02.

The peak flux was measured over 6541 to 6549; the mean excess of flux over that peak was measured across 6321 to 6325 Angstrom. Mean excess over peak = -0.21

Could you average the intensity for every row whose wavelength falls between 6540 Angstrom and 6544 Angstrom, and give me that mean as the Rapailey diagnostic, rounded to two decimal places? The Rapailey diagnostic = 1.81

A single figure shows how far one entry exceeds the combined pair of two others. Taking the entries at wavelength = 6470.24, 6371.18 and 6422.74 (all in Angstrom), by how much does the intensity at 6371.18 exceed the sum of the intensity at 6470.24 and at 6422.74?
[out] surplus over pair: -1.63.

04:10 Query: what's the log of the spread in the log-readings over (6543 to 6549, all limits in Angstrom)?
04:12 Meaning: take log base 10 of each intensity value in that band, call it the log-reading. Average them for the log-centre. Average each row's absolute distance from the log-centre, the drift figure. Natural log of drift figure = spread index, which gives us -4.16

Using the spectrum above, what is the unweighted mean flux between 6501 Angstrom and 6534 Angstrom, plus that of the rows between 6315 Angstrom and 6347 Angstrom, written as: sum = 3.53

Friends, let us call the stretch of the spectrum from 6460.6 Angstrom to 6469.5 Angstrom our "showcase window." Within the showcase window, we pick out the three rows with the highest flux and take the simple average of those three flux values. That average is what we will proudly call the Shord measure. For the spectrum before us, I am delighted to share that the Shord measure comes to 1.77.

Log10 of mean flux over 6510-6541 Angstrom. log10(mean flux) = 0.258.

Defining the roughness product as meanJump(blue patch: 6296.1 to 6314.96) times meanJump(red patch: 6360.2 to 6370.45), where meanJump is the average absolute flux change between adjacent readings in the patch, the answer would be 0.011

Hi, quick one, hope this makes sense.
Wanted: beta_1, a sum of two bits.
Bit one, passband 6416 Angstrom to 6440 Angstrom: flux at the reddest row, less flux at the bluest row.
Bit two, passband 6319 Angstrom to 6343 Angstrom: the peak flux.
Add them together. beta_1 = 1.75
